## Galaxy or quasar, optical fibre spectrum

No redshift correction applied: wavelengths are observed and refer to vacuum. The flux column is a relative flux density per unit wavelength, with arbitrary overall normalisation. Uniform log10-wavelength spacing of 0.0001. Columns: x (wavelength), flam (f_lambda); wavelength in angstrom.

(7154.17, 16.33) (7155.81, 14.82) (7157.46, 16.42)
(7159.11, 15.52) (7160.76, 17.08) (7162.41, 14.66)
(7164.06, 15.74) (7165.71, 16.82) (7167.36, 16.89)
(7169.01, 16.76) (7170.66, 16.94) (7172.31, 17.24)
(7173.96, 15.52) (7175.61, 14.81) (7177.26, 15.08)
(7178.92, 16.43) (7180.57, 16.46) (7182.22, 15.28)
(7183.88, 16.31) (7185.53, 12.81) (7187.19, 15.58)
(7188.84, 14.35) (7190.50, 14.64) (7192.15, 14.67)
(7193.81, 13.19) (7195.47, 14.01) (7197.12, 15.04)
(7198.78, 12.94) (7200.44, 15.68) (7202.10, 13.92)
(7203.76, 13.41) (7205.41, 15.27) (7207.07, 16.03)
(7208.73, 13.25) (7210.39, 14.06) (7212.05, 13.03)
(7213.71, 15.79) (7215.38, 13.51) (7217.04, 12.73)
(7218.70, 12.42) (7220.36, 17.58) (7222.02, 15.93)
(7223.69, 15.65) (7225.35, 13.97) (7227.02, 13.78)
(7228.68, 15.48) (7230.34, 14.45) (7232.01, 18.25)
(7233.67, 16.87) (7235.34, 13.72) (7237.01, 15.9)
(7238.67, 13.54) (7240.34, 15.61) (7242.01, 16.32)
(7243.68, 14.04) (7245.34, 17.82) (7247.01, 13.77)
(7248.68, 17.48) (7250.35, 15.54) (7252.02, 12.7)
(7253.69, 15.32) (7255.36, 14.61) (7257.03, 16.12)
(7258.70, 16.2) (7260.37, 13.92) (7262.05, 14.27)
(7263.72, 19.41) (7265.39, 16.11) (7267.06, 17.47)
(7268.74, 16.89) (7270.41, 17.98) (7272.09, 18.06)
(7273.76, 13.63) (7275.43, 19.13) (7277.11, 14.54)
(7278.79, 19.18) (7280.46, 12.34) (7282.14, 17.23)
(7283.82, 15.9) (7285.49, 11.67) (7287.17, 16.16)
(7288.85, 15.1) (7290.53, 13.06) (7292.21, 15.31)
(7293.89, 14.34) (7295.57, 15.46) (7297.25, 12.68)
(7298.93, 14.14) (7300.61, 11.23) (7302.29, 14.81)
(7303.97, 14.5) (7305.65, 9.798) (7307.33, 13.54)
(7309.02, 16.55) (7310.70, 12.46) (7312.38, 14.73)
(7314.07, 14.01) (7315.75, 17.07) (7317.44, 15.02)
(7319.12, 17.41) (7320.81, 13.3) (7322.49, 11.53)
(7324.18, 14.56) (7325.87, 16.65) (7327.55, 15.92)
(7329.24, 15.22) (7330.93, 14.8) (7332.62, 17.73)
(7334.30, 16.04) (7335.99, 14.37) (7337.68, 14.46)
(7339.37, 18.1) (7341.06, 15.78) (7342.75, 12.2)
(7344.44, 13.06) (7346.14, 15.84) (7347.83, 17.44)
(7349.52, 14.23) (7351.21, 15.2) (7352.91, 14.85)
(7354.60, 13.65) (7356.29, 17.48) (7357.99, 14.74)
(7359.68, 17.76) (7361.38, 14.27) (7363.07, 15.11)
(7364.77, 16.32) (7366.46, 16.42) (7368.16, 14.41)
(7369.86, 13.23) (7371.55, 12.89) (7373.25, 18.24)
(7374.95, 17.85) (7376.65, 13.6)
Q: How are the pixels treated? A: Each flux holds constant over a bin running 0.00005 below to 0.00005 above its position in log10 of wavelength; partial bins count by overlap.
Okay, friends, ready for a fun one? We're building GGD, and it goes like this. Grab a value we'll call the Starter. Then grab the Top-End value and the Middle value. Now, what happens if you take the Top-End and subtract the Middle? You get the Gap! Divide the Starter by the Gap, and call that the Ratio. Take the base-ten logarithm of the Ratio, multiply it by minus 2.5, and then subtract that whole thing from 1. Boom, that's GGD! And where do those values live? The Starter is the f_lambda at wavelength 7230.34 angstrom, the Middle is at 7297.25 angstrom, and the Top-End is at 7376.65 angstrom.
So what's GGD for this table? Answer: 4.0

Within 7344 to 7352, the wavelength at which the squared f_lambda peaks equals 7347.83 angstrom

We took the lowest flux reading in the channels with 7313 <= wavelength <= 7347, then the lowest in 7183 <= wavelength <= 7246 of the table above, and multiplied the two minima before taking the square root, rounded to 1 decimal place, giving 12.0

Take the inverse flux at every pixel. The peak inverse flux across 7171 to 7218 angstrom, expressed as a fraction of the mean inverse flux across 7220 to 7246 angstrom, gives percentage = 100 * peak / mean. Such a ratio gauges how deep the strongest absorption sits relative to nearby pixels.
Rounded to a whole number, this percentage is 121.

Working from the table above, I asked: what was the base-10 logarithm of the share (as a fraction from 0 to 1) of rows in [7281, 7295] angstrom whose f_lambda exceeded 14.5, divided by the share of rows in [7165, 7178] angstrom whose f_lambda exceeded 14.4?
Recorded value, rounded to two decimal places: -0.20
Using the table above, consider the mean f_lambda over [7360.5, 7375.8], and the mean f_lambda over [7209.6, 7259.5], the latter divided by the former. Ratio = 0.98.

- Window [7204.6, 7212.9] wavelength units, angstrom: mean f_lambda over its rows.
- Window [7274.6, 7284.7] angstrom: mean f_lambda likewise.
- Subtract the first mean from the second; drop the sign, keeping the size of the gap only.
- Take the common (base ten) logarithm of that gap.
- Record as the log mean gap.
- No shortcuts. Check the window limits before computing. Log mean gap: 0.3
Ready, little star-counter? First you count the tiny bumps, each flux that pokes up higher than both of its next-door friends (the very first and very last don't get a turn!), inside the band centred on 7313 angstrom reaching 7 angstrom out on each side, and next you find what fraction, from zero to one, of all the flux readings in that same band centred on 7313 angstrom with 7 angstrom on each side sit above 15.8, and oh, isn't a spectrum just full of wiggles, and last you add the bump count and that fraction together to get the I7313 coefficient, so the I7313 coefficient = 3.4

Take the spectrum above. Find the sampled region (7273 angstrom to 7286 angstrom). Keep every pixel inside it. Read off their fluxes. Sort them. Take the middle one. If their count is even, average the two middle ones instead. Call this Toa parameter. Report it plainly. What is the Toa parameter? 15.22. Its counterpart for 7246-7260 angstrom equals 15.43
